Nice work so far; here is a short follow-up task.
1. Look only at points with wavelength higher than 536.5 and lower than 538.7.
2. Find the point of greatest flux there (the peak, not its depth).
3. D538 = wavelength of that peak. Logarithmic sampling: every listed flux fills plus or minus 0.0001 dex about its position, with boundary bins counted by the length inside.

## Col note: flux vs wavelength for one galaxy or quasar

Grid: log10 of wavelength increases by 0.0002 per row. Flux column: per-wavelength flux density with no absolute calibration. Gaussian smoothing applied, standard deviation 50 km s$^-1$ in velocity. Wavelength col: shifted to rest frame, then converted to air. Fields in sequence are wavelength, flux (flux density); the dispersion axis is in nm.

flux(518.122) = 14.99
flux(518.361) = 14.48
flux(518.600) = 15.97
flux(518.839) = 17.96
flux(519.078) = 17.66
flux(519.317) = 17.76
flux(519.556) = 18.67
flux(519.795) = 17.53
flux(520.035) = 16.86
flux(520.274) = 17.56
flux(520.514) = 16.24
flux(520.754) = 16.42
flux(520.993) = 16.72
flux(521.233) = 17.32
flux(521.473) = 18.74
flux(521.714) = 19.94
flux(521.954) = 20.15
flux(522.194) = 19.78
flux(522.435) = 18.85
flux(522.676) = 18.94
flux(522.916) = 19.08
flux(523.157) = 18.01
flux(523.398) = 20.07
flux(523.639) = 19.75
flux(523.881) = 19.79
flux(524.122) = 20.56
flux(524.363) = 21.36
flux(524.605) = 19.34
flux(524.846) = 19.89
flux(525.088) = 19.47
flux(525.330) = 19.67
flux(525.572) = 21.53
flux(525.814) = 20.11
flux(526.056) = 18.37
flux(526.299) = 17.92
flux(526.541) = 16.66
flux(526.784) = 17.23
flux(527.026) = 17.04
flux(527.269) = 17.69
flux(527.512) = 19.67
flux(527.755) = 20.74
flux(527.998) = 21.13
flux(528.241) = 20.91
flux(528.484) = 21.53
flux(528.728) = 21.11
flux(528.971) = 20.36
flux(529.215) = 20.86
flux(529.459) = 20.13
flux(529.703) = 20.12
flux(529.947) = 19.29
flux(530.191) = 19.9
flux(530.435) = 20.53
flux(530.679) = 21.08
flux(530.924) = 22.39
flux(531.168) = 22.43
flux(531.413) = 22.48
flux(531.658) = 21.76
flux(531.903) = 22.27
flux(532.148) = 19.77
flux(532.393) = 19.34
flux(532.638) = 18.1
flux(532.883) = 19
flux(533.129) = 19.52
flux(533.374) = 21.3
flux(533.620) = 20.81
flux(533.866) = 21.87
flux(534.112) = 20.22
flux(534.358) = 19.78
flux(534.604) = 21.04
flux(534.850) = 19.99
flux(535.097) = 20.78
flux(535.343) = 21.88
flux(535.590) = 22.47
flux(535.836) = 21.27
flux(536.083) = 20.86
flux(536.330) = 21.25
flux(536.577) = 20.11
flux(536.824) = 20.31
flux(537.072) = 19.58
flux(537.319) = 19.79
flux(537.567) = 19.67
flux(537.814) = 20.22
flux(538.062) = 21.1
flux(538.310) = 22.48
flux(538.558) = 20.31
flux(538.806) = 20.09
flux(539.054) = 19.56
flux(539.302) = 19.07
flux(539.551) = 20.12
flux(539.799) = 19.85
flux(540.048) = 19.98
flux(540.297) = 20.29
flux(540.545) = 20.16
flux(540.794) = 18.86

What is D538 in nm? 538.310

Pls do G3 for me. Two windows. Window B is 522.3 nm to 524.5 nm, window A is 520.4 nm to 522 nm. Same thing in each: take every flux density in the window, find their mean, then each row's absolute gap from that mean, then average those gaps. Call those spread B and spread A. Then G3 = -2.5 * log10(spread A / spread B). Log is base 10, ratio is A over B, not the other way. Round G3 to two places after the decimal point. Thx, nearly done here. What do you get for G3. -0.66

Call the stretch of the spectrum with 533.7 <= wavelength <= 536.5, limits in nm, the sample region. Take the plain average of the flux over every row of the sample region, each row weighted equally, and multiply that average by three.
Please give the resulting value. 63.1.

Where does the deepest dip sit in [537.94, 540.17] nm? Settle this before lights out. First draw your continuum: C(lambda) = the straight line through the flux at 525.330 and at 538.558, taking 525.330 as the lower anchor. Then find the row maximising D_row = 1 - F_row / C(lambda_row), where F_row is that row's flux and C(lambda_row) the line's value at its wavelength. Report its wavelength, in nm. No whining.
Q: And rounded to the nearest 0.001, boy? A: 539.302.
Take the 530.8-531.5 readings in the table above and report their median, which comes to 22.4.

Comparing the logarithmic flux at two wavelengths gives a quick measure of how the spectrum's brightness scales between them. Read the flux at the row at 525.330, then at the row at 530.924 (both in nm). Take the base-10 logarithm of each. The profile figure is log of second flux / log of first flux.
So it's 1.04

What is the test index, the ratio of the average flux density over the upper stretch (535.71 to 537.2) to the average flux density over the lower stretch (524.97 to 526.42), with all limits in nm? 1.05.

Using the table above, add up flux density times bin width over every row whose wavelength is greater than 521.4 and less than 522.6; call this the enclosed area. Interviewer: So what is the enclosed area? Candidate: 23.4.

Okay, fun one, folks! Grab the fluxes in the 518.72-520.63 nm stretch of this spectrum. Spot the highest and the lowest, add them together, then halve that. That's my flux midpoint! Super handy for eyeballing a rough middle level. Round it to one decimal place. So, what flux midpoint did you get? 17.5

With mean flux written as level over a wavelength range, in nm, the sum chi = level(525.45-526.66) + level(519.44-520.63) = 36.3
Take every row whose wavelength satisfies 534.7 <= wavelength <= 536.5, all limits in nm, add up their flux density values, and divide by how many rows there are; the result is 21.2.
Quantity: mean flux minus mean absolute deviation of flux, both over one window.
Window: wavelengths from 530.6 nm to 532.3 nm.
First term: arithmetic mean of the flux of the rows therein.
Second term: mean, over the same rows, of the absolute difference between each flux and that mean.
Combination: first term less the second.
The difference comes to 21.0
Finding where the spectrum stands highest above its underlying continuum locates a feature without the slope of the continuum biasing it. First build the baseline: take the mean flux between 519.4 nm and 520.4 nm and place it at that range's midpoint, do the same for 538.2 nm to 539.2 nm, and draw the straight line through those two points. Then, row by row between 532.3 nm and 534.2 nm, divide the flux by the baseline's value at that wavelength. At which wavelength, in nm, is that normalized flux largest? 533.866 nm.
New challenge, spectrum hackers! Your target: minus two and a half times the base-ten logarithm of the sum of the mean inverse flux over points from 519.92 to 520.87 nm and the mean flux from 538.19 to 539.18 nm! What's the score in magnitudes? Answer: -3.29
